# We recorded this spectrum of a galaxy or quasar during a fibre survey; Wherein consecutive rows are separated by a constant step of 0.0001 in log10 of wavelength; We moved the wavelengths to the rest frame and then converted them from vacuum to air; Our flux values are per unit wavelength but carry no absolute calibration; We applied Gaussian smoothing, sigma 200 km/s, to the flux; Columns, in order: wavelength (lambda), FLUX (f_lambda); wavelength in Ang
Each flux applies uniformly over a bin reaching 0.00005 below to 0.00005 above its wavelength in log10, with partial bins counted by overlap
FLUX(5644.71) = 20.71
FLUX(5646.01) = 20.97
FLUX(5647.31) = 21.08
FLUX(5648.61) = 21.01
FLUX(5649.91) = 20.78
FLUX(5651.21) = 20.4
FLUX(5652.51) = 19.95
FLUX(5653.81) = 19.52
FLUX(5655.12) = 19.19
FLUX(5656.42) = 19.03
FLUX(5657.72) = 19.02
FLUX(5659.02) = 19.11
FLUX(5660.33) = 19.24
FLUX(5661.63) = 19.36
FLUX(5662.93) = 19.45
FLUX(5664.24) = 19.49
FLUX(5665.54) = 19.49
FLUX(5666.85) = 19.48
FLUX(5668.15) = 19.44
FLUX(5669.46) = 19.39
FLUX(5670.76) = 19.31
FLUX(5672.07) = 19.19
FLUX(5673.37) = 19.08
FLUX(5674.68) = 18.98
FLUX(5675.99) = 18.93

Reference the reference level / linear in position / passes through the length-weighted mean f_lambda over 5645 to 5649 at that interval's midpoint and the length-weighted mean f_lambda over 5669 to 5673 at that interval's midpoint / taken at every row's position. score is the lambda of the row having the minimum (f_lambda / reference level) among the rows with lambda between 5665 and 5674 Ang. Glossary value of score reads 5665.54 Ang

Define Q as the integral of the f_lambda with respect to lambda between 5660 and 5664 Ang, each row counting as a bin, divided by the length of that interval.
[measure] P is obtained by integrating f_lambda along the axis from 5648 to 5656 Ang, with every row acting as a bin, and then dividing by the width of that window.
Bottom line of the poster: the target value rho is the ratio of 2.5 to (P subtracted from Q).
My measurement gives -3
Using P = 20.1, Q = 19.4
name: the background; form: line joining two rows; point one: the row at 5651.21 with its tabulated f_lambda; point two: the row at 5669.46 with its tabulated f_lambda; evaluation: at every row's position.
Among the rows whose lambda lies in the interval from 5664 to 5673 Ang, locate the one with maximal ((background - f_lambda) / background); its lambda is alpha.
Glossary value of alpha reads 5664.24 Ang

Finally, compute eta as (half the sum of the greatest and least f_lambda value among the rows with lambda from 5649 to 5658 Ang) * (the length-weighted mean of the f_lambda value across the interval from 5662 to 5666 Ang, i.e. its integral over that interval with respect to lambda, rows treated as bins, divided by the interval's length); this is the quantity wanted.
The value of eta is 388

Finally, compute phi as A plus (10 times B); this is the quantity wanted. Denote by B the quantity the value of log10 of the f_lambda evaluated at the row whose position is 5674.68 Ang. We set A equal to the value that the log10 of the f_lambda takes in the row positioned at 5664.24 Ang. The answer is 14.07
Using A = 1.29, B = 1.28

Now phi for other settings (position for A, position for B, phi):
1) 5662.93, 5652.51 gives 14.29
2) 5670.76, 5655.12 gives 14.12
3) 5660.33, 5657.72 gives 14.08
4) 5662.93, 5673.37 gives 14.09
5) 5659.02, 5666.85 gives 14.18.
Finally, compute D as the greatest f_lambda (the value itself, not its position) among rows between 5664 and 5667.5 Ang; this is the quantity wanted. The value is 19.49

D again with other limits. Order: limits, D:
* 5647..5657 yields 21.08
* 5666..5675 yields 19.48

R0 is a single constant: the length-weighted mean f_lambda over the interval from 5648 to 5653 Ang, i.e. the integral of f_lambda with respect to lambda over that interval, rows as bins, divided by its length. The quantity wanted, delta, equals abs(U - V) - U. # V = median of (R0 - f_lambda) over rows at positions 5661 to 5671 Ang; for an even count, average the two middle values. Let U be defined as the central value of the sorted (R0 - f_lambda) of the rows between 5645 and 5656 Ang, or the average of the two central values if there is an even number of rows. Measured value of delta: 1.17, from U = -0.03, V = 1.12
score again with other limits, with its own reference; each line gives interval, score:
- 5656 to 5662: 5656.42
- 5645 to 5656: 5655.12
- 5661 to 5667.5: 5661.63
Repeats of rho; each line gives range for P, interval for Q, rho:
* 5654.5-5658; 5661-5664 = 9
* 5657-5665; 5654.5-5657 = -16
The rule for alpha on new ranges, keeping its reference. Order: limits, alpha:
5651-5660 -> 5656.42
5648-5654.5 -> 5653.81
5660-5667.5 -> 5660.33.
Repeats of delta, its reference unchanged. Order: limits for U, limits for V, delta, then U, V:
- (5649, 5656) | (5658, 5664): 0.04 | 0.61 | 1.26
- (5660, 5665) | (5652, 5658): -0.94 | 1.16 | 1.37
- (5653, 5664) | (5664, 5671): -1.10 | 1.35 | 1.10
